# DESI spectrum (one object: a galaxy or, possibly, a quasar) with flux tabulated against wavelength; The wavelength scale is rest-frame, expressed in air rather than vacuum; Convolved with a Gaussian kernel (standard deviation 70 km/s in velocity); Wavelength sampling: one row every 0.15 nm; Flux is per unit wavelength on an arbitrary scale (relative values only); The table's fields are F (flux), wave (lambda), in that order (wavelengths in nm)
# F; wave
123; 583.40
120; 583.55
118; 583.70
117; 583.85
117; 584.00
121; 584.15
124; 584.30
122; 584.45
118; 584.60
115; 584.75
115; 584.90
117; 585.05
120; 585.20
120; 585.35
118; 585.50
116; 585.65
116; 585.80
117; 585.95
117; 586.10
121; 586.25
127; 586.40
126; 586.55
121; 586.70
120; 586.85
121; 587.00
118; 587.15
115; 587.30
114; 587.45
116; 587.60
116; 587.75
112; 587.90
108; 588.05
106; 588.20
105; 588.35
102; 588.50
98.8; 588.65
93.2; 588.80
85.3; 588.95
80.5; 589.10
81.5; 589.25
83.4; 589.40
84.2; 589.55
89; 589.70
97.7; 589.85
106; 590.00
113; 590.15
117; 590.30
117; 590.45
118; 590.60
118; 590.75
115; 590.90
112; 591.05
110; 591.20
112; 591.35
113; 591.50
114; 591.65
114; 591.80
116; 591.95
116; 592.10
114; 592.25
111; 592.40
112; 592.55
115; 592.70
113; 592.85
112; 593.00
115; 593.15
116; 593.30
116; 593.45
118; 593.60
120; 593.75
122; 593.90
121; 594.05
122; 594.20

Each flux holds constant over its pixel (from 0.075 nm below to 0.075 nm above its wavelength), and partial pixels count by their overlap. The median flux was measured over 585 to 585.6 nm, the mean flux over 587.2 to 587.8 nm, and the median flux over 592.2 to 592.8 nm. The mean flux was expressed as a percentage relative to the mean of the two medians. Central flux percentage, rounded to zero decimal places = 99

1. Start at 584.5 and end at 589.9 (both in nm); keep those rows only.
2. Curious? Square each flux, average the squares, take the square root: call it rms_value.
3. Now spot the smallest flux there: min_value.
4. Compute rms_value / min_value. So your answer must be 1.37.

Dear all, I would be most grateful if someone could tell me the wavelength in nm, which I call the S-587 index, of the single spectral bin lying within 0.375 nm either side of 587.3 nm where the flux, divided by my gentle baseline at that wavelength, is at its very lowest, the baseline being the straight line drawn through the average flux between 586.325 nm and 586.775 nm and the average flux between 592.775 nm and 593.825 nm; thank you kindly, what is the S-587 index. 587.45 nm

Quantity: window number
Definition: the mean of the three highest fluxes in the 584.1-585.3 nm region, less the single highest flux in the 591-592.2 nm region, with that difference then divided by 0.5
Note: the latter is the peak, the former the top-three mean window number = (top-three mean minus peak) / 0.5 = 12.7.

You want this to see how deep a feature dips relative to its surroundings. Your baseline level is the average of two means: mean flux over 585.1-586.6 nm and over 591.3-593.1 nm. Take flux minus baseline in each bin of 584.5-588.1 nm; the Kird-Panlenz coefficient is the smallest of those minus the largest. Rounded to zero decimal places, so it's -19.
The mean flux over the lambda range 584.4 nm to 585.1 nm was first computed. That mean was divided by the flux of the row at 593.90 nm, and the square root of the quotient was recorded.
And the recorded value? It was 0.98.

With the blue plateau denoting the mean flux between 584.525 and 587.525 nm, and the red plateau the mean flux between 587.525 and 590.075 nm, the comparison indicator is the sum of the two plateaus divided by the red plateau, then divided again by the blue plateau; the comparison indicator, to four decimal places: 0.0186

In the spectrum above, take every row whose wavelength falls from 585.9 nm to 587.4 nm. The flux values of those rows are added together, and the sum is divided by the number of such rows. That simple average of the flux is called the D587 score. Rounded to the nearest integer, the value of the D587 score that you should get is 120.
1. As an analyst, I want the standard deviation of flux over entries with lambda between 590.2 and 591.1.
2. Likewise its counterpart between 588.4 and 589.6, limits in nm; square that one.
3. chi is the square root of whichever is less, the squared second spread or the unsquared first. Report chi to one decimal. 1.5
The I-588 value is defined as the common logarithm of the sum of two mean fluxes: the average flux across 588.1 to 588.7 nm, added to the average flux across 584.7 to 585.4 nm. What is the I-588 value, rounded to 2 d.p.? 2.34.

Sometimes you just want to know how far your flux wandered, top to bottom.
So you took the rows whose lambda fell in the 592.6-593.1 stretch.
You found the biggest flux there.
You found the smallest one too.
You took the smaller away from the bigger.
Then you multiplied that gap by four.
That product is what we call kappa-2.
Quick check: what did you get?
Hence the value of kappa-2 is 12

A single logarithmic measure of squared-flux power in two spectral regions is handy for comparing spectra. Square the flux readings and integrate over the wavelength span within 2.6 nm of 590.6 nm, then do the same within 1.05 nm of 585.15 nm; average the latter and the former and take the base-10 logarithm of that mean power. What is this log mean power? 4.65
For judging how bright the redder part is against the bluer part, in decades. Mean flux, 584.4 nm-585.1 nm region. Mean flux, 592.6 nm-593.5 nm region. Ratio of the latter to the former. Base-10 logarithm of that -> -0.011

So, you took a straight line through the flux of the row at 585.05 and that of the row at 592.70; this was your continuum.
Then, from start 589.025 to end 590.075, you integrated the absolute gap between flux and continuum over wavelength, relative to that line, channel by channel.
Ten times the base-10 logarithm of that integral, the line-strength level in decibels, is 15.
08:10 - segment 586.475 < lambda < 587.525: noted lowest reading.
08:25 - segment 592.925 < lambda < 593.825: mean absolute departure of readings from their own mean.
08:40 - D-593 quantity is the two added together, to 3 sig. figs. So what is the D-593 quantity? 116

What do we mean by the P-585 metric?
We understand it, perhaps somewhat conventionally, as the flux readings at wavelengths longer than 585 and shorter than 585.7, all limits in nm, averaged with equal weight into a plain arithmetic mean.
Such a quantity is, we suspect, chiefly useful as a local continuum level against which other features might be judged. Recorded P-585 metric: 118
